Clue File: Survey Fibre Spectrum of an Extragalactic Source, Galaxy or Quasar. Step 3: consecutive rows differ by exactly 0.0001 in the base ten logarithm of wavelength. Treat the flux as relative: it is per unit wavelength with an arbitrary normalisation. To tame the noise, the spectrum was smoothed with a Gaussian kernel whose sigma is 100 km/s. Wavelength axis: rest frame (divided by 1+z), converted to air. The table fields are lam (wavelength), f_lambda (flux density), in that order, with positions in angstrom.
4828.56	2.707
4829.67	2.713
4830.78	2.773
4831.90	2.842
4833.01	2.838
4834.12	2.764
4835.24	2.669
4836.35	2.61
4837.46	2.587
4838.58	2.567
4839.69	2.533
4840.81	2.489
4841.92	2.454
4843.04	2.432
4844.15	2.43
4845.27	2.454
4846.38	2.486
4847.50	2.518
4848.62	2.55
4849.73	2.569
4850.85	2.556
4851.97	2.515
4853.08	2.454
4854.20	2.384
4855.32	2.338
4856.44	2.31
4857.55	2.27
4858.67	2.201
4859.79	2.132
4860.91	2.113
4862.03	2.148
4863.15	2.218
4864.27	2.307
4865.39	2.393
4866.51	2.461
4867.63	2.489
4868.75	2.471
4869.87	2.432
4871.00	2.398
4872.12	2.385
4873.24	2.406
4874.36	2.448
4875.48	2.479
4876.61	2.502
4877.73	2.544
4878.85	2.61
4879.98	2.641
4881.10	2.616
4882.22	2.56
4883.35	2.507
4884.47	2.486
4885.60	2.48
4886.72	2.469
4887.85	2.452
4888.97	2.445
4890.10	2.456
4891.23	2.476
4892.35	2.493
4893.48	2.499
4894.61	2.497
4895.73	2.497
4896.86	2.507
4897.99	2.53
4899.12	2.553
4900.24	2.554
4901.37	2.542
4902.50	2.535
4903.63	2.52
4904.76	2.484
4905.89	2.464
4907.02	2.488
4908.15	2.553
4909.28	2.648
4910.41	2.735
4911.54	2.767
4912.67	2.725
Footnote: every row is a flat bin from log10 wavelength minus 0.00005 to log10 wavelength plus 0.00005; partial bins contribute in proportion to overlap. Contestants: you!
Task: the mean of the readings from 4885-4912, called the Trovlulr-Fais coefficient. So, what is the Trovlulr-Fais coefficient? 2.53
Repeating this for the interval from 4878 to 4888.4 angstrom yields 2.54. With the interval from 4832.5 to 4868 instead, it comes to 2.44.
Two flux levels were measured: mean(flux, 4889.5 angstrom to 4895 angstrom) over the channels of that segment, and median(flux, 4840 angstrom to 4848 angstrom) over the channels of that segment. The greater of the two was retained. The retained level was 2.48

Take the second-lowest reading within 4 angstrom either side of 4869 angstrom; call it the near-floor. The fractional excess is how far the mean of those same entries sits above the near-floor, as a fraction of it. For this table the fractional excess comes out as 0.02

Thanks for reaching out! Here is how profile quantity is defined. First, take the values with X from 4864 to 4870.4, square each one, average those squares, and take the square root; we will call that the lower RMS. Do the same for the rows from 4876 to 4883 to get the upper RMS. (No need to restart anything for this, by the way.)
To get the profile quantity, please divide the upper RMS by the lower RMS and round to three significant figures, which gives 1.06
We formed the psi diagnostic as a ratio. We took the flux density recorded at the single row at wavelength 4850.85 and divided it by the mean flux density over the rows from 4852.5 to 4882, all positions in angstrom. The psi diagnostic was 1.07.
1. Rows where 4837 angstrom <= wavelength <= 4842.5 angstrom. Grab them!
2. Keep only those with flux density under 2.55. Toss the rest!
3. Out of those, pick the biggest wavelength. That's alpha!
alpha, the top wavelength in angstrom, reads 4841.92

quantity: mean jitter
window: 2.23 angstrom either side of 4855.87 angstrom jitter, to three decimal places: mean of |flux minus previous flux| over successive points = 0.038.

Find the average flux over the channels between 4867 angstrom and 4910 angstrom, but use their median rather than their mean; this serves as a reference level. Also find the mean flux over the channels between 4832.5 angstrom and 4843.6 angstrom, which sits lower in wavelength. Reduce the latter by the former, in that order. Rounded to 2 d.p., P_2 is 0.10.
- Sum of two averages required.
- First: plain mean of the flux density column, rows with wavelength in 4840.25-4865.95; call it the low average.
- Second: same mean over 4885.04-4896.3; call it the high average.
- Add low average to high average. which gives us 4.86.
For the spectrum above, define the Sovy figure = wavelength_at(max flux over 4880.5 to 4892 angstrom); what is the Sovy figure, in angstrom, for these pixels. 4881.10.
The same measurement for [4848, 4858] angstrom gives 4849.73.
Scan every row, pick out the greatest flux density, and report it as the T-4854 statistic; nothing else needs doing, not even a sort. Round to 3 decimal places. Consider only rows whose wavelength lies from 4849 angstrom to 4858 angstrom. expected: 2.569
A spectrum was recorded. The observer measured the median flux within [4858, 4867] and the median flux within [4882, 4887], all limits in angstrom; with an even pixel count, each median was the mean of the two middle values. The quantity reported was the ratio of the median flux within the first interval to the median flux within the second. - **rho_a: 0.89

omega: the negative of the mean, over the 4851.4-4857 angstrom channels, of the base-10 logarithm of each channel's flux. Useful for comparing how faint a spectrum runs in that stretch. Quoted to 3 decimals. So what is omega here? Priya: -0.380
